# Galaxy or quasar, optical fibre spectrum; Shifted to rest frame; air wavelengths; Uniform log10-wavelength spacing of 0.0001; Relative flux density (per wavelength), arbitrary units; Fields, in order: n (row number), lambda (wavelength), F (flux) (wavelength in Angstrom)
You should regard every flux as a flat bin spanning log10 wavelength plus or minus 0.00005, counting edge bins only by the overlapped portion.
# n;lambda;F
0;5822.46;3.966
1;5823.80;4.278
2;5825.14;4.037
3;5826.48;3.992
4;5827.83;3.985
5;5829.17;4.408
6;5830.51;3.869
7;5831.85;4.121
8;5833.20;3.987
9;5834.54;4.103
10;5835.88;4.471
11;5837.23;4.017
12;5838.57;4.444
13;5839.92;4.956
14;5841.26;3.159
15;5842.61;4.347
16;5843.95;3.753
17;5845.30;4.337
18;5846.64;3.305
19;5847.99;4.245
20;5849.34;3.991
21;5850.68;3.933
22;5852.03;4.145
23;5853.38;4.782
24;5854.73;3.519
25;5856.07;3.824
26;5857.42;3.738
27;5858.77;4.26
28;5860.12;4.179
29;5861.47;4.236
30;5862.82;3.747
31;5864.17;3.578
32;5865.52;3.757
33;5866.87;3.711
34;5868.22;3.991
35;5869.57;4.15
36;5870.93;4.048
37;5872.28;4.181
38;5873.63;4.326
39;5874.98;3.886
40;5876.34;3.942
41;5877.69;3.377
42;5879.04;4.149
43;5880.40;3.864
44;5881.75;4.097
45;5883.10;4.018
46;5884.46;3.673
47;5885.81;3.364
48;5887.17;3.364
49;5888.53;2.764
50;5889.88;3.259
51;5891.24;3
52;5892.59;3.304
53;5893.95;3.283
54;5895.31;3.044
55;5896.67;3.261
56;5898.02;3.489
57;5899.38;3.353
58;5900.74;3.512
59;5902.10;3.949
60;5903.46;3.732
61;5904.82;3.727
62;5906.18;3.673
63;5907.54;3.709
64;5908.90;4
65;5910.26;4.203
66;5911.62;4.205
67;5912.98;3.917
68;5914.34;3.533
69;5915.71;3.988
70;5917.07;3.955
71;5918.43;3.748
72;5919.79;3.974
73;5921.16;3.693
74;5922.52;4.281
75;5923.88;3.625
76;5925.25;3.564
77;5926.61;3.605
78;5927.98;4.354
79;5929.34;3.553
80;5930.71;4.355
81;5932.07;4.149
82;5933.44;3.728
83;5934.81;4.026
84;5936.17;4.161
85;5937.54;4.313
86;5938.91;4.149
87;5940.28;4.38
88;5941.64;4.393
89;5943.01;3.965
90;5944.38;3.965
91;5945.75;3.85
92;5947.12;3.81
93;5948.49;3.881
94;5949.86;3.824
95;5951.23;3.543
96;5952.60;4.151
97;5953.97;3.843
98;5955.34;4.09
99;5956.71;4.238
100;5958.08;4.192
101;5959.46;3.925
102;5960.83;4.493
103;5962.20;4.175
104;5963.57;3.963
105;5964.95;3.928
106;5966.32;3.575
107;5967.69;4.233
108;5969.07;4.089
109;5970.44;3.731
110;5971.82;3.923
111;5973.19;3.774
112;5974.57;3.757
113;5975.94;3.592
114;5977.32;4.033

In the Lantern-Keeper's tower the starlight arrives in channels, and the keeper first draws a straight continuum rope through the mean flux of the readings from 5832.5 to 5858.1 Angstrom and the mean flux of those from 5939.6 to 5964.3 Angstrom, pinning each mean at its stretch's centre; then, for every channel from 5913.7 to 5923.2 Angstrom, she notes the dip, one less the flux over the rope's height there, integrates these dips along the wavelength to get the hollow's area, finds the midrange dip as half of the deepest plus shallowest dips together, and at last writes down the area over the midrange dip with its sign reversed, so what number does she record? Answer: -11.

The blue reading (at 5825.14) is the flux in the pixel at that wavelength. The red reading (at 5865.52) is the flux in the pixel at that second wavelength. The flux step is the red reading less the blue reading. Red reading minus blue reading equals -0.28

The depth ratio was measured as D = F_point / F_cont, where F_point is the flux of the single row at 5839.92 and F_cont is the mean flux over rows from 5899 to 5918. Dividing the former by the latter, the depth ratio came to 1.30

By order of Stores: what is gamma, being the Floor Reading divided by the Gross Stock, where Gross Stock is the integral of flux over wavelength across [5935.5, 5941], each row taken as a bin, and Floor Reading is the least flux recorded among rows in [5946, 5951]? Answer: 0.16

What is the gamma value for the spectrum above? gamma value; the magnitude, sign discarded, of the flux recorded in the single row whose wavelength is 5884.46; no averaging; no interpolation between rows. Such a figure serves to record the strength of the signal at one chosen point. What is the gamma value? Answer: 3.7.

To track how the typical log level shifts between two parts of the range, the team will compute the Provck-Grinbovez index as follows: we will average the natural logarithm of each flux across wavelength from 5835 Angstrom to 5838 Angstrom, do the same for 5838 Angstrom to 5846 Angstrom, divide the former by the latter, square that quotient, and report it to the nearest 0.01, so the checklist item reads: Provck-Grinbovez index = 1.04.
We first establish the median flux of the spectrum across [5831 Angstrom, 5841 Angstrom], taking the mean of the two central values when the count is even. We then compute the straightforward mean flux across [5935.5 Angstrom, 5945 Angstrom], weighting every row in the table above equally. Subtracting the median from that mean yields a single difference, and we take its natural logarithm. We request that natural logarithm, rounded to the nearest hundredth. -2.68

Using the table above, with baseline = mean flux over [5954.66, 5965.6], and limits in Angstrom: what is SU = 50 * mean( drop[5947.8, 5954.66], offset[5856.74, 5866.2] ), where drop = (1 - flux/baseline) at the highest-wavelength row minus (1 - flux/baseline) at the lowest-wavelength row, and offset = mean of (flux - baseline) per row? -4.7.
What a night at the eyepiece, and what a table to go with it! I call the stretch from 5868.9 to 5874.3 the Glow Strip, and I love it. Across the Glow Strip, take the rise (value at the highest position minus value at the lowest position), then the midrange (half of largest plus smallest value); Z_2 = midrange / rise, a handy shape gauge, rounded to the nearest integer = 24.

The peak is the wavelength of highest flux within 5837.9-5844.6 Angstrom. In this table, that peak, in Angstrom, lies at 5839.92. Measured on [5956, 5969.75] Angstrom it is 5960.83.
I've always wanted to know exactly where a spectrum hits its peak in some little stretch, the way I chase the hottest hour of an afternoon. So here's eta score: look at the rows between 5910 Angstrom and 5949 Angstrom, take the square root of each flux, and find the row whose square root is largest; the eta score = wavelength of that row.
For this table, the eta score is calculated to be 5941.64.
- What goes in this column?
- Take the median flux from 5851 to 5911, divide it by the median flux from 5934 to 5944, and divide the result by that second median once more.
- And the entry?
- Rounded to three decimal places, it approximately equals 0.216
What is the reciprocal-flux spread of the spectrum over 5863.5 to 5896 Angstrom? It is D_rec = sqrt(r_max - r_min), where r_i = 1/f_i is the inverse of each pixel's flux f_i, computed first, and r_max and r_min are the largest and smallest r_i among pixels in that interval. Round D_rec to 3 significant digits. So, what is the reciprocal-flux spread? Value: 0.361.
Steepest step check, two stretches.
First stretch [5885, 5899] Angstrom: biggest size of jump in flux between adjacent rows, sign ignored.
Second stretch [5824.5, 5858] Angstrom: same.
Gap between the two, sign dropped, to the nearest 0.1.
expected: 1.2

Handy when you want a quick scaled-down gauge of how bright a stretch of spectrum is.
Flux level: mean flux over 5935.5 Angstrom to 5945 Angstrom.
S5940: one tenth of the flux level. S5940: 0.419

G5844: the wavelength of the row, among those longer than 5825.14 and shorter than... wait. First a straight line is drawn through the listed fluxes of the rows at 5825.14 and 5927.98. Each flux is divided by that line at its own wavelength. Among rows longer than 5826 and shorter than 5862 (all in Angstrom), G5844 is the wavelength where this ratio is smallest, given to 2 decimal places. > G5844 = 5841.26 Angstrom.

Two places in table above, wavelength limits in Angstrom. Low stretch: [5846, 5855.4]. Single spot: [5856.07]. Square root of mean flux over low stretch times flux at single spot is 3.91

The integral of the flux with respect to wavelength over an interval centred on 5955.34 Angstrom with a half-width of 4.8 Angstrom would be 38.4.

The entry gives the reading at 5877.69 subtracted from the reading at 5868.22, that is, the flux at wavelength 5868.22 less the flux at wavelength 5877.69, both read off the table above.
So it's 0.6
